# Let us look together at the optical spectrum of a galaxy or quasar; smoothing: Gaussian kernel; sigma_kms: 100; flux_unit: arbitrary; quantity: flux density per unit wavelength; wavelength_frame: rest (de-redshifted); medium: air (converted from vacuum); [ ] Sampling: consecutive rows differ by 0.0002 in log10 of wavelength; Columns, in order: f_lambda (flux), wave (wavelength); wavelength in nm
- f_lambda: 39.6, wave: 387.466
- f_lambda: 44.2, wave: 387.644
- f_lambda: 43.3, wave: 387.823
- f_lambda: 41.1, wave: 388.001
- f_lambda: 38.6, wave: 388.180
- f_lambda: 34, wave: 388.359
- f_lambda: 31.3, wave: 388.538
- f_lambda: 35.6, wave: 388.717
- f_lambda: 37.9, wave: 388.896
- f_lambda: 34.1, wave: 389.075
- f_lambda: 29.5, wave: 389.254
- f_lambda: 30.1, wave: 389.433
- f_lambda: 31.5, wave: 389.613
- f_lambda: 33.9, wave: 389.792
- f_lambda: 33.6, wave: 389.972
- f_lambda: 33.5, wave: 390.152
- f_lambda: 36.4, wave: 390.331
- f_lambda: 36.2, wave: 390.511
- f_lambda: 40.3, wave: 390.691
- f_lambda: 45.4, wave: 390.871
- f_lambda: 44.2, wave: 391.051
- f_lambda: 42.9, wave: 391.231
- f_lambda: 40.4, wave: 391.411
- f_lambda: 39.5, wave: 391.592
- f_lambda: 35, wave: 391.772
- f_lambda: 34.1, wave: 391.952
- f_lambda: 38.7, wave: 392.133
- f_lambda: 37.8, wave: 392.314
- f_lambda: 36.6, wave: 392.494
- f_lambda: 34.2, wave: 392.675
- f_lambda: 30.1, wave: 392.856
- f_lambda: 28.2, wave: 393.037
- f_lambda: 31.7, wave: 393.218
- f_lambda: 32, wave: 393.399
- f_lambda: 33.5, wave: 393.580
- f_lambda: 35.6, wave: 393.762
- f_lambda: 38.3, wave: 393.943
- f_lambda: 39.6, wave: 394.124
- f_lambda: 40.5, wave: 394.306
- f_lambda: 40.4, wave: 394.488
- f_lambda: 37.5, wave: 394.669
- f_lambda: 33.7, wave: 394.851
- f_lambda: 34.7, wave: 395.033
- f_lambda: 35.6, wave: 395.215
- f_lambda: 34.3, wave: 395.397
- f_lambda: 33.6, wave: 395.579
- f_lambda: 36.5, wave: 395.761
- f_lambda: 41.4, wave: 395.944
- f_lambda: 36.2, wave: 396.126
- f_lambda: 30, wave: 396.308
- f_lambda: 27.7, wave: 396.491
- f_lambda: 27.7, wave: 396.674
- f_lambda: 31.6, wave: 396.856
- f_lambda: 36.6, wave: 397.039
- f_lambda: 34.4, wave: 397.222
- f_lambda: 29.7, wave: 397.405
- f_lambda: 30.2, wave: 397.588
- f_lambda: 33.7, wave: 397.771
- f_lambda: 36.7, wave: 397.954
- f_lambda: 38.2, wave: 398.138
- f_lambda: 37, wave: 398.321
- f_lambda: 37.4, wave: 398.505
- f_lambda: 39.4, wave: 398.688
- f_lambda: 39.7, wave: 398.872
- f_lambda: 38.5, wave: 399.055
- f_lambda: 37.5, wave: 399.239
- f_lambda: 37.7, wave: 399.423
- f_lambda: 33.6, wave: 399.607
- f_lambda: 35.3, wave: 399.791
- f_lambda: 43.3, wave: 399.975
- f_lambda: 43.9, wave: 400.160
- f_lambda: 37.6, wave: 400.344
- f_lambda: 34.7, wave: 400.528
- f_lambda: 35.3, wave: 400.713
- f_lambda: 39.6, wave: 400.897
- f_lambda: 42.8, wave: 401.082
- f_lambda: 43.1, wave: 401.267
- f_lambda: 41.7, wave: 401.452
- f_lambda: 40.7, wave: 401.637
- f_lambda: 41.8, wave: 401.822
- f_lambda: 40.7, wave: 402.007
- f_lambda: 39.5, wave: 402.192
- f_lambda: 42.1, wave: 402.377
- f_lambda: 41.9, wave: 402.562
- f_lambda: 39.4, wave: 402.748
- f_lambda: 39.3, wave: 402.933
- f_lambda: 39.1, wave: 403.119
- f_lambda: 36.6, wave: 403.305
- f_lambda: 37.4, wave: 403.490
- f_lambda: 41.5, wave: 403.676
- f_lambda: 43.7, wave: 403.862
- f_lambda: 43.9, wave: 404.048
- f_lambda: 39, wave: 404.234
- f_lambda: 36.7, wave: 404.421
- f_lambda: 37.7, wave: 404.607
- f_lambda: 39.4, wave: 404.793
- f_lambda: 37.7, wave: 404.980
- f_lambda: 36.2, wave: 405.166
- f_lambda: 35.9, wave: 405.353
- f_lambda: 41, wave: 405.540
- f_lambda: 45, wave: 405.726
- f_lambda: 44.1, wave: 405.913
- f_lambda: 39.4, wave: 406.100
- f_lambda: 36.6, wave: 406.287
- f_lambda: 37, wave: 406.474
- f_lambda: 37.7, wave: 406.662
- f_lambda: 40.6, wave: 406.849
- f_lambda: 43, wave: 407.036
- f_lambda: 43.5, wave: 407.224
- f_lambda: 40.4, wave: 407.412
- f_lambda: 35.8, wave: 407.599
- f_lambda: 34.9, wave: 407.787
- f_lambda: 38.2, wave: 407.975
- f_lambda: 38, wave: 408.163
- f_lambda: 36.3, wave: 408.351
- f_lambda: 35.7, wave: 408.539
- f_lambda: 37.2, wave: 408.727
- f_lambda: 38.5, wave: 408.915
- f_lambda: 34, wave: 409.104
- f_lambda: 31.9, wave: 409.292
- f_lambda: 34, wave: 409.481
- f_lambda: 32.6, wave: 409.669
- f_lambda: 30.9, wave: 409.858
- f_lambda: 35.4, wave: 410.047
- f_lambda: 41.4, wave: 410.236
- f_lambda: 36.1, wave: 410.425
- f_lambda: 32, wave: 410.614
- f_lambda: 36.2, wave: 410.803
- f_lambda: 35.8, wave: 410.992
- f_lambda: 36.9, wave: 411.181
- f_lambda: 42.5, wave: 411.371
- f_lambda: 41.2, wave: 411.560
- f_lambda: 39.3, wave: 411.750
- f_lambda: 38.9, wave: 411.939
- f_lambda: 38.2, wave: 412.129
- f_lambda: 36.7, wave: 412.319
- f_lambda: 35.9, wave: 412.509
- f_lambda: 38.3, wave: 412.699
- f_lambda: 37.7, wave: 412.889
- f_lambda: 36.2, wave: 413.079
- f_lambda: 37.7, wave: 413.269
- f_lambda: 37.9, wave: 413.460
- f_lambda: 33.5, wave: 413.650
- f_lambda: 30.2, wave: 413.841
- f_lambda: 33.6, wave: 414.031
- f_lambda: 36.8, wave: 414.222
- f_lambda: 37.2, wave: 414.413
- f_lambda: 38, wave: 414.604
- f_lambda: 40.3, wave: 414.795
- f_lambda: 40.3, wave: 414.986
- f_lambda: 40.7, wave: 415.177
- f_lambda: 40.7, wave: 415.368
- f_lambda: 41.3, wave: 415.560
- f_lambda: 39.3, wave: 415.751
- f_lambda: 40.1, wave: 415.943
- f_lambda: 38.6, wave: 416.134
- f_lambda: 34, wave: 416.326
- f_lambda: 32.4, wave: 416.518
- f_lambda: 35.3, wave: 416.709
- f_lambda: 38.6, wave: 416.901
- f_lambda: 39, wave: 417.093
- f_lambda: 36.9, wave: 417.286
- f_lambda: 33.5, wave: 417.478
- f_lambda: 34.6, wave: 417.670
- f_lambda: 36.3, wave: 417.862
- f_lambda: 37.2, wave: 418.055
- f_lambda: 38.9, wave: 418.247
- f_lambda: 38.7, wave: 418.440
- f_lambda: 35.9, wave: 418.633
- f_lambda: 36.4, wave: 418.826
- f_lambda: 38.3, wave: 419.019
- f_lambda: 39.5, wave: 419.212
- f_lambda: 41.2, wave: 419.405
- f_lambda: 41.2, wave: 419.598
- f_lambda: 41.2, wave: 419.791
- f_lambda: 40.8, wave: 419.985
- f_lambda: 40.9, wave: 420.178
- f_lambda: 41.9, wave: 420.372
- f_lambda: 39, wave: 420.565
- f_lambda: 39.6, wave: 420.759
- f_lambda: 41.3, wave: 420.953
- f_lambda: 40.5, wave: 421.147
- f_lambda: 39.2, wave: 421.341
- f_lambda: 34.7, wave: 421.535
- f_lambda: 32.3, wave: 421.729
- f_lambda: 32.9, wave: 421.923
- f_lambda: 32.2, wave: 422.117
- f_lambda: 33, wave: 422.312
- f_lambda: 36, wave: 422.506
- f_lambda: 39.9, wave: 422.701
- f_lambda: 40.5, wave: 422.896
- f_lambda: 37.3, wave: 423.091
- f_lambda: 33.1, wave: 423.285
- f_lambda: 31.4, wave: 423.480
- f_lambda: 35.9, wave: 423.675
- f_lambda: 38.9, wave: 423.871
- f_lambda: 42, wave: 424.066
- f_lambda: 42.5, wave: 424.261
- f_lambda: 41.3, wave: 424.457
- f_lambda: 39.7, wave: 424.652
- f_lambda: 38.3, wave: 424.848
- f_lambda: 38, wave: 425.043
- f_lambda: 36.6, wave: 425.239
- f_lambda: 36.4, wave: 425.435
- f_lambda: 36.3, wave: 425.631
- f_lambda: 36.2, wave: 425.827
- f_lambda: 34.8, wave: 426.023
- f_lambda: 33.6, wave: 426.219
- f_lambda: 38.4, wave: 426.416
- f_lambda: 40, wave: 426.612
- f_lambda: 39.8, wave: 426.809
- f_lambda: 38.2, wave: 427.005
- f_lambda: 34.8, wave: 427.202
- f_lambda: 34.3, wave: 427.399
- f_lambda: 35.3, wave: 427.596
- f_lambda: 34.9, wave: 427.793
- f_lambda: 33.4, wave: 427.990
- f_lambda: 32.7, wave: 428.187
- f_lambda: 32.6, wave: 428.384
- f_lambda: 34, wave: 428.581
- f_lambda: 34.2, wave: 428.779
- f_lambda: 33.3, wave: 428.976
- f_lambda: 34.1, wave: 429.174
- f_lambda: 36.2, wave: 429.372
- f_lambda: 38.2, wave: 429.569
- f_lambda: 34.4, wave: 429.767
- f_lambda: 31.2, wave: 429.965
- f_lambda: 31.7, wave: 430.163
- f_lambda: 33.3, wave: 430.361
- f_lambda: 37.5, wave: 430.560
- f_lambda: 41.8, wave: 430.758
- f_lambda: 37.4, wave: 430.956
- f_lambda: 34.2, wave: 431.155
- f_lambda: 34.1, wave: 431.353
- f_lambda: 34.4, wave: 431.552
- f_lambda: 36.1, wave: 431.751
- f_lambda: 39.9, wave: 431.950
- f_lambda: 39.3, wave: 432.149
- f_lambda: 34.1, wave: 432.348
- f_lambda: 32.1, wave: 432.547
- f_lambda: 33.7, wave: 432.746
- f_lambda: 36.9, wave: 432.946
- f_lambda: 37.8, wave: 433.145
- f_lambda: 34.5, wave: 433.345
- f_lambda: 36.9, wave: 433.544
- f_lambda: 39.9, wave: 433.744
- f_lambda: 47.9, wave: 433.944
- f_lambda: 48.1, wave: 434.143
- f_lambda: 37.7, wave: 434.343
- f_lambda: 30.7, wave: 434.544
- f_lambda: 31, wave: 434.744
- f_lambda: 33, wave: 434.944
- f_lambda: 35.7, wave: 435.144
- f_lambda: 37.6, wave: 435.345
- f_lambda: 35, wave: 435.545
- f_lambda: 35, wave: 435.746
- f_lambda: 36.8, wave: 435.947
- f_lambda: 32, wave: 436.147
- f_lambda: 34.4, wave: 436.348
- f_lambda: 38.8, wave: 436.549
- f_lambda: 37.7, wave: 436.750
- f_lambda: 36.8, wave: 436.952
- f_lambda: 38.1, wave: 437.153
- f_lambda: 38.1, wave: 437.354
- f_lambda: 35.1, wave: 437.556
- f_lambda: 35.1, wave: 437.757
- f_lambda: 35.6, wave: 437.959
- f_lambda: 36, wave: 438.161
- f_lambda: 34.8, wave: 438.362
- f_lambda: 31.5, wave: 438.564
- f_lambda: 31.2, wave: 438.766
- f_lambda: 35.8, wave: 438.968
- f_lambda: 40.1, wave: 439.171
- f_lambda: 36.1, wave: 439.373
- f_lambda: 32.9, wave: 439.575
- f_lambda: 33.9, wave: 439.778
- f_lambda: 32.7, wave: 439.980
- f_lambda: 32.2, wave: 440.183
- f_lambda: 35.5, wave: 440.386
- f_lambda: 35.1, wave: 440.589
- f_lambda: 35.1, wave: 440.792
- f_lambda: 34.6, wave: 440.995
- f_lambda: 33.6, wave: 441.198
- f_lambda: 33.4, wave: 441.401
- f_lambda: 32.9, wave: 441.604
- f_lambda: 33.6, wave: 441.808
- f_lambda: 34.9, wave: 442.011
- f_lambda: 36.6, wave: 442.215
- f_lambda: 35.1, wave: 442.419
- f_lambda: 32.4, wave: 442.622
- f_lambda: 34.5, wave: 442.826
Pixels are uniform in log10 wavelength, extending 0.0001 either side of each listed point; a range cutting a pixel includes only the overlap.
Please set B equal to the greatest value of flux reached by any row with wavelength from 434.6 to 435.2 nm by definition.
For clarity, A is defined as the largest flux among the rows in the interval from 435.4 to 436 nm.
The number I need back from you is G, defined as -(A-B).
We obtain -1.1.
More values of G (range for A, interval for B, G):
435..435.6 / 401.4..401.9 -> 4.2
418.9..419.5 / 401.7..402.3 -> 0.6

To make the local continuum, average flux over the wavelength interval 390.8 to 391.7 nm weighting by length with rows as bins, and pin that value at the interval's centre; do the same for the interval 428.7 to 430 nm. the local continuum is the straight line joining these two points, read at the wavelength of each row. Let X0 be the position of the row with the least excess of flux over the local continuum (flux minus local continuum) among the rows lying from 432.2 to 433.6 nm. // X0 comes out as 432.547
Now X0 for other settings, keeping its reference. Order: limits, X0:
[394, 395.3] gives 394.851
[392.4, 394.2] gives 393.037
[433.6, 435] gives 434.544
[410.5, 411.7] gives 410.614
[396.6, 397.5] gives 396.674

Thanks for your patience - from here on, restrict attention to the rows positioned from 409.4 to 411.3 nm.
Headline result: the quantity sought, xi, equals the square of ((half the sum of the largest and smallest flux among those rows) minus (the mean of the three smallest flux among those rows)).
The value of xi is 19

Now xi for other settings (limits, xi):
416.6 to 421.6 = 12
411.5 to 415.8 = 11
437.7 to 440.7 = 16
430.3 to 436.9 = 67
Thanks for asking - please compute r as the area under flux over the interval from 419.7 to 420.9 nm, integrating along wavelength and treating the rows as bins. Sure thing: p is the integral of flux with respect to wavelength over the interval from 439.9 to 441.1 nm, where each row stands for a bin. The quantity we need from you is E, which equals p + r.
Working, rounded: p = 41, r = 48.7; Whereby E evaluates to 89.7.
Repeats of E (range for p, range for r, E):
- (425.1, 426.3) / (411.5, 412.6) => 85.0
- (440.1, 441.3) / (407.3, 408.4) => 82.4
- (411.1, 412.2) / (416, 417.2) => 87.2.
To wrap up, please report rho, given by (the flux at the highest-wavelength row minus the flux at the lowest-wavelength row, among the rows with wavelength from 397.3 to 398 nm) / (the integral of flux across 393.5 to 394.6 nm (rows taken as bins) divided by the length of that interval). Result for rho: 0.18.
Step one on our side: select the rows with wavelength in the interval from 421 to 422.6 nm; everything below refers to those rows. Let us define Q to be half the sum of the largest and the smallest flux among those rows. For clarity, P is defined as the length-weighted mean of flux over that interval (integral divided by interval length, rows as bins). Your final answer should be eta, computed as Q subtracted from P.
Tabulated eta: -1.0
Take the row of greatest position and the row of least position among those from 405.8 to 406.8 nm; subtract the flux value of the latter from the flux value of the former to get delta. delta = -6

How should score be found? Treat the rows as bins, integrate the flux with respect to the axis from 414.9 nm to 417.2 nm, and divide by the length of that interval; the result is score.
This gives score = 38.3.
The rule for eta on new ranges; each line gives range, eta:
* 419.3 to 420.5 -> -0.2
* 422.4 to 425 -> 1.3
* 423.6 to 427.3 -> -0.1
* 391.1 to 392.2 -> 0.1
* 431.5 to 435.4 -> -2.5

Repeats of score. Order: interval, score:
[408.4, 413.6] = 36.6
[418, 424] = 37.8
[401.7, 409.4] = 39.0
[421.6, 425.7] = 36.9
